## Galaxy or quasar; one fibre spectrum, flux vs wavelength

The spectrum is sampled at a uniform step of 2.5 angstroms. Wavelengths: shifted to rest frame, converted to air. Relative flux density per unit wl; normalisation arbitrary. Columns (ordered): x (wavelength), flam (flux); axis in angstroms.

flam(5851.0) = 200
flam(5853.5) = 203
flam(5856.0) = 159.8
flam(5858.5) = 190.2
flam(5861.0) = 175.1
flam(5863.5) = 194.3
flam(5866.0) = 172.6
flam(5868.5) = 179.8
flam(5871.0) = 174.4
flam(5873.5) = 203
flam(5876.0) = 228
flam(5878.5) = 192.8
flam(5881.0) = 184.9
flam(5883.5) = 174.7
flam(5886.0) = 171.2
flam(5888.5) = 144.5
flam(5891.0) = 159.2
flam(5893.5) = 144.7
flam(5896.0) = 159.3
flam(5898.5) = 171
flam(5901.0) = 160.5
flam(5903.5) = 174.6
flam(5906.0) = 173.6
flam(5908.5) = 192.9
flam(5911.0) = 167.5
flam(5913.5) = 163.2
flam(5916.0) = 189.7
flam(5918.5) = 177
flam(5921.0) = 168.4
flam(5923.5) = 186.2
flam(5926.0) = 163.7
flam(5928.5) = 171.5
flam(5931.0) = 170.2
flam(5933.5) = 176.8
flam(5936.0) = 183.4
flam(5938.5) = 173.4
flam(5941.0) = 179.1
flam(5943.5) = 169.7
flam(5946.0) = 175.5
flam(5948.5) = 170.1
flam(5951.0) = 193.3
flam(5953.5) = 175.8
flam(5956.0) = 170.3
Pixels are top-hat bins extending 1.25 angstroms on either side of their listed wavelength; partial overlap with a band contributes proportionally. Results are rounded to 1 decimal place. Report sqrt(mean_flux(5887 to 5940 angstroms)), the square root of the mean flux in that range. 13.0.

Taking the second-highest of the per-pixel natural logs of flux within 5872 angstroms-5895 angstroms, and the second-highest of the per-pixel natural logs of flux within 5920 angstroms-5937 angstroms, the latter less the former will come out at -0.10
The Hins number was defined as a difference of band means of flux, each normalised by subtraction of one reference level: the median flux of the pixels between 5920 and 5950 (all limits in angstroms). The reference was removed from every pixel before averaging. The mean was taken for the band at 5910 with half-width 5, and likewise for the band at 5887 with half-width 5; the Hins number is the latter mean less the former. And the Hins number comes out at -12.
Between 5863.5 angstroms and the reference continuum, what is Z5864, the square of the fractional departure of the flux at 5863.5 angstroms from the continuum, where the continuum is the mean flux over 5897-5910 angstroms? 0.013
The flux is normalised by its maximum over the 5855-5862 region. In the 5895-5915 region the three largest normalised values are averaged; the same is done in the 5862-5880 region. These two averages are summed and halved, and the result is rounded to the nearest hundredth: 1.02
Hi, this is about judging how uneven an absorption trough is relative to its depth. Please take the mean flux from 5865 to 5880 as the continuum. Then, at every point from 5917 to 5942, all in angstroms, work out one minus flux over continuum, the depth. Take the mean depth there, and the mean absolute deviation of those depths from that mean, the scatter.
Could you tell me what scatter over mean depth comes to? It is 0.33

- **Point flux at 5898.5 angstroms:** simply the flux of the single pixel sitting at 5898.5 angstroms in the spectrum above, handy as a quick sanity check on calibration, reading 171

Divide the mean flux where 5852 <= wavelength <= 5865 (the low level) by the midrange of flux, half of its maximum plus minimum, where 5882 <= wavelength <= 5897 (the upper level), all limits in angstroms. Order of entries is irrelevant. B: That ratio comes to 1.16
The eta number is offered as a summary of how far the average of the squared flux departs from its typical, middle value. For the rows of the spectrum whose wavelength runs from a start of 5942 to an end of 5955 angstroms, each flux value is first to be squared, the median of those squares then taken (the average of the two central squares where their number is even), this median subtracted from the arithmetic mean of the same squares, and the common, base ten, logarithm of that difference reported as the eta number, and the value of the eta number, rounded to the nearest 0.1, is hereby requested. 2.7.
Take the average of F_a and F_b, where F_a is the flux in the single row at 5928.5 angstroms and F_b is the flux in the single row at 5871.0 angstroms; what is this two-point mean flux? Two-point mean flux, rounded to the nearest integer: 173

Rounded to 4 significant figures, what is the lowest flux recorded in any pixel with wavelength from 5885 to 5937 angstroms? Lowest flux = 144.5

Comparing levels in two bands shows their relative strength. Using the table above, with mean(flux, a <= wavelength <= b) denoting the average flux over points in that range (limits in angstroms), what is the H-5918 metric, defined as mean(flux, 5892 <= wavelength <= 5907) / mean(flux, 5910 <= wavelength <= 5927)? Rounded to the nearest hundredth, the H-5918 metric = 0.94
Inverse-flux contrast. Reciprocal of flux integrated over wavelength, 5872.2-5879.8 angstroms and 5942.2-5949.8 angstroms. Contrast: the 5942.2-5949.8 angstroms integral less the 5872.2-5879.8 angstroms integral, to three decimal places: 0.007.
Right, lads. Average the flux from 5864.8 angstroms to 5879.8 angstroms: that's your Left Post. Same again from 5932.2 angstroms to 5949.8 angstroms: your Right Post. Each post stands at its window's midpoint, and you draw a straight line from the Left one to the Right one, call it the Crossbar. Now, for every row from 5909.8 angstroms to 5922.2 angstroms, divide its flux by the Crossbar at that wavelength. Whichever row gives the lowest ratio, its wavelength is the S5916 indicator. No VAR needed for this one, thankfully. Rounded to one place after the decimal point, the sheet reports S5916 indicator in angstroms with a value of 5913.5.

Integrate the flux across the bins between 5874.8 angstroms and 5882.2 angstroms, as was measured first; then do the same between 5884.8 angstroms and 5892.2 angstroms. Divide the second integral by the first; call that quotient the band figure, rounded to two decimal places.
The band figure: 0.78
